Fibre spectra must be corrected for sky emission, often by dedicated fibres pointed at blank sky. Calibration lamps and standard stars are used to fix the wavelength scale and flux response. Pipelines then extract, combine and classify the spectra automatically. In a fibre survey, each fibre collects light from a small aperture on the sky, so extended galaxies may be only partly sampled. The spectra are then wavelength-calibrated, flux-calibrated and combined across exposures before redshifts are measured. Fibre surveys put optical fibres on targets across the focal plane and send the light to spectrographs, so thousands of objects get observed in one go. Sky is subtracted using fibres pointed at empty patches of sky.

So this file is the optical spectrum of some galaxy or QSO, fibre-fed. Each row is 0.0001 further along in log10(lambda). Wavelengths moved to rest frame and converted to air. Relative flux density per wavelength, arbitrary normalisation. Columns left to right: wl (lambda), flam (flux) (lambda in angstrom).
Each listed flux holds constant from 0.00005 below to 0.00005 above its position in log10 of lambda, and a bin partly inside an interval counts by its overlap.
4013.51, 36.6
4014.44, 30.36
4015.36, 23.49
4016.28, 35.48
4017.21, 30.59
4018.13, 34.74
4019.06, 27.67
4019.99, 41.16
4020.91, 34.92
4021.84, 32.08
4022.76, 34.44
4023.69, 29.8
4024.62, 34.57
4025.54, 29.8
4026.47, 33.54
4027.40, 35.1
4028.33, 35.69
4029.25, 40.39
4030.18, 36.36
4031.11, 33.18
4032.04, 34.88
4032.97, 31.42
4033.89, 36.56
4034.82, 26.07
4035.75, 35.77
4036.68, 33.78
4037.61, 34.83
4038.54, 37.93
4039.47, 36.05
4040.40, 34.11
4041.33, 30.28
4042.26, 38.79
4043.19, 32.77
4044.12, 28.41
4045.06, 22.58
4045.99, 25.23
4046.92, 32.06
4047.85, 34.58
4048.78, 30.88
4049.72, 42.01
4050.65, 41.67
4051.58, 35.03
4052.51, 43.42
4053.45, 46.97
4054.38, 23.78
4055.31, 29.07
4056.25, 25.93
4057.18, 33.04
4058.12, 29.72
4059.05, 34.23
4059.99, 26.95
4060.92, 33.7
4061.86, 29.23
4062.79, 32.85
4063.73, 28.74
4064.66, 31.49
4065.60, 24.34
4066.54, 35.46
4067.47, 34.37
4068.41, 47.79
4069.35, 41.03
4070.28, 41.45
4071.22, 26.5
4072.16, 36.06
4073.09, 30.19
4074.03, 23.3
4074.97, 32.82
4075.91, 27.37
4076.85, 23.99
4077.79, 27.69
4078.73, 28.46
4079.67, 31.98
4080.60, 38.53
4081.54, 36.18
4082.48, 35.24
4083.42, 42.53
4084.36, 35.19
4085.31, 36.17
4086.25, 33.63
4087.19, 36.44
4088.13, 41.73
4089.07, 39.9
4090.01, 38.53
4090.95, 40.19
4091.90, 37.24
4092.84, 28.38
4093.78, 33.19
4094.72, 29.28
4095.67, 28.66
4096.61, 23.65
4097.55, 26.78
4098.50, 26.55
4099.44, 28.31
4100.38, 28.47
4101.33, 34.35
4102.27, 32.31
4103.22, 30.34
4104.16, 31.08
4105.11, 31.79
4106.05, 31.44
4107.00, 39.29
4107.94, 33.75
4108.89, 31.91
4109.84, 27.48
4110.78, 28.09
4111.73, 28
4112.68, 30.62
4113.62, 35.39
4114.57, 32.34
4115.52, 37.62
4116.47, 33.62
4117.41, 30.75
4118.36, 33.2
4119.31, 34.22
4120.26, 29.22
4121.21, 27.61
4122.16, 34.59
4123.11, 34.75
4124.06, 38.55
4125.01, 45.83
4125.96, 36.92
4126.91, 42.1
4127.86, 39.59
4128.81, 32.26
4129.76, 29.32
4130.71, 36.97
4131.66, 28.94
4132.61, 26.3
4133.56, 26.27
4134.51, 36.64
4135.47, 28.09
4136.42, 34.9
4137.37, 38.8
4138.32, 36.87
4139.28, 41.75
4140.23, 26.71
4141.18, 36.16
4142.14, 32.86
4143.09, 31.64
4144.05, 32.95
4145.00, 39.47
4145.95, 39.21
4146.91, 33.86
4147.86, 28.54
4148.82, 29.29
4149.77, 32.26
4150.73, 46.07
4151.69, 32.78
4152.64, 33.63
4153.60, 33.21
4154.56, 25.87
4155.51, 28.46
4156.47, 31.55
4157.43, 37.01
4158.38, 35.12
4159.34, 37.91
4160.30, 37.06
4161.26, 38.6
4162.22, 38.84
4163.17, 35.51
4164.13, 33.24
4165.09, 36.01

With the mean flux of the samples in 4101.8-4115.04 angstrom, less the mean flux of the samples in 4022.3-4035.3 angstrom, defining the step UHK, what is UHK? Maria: -2.0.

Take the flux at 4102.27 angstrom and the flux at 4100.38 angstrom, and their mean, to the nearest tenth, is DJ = 30.4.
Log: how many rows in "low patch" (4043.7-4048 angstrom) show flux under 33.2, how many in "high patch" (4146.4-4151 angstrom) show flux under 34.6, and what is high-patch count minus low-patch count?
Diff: 0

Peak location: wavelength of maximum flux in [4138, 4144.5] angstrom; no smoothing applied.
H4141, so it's 4139.28 angstrom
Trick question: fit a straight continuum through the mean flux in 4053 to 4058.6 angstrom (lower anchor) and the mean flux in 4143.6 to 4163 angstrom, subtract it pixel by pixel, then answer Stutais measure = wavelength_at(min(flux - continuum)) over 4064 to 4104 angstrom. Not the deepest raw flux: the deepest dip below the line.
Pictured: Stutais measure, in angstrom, 4096.61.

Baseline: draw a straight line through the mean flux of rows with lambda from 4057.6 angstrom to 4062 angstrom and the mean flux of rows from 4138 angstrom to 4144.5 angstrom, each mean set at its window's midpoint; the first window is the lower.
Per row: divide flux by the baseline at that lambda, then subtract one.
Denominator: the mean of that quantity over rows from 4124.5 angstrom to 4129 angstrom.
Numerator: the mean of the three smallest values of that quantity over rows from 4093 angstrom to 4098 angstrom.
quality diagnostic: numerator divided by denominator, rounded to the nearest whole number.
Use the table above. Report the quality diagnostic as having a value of -1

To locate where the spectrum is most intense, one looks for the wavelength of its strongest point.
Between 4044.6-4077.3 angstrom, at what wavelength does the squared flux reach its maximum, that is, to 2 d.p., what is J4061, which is 4068.41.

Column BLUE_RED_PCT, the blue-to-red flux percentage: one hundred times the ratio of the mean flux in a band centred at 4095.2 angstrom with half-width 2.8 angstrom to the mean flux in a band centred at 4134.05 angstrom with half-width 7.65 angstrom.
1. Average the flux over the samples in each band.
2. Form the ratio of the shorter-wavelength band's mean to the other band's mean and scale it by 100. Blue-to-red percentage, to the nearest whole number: 84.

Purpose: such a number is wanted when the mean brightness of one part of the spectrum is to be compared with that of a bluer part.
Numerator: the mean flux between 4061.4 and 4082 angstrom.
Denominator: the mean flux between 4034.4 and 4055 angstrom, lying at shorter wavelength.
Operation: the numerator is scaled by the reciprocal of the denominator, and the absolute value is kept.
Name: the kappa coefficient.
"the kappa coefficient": 0.95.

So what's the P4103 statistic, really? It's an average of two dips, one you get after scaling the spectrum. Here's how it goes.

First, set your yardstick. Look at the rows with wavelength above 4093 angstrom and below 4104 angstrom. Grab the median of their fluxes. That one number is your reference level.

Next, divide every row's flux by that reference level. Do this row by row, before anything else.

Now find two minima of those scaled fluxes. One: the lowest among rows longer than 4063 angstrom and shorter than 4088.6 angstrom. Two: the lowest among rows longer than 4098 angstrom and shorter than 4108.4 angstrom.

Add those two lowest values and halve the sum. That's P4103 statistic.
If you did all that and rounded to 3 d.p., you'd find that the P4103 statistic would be 0.870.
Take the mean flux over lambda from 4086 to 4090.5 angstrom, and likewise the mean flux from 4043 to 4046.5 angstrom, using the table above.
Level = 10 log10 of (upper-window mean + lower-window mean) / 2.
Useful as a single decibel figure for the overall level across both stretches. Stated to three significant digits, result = 15.1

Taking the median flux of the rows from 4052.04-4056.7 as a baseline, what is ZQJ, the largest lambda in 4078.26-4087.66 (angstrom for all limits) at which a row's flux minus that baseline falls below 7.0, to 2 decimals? 4086.25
